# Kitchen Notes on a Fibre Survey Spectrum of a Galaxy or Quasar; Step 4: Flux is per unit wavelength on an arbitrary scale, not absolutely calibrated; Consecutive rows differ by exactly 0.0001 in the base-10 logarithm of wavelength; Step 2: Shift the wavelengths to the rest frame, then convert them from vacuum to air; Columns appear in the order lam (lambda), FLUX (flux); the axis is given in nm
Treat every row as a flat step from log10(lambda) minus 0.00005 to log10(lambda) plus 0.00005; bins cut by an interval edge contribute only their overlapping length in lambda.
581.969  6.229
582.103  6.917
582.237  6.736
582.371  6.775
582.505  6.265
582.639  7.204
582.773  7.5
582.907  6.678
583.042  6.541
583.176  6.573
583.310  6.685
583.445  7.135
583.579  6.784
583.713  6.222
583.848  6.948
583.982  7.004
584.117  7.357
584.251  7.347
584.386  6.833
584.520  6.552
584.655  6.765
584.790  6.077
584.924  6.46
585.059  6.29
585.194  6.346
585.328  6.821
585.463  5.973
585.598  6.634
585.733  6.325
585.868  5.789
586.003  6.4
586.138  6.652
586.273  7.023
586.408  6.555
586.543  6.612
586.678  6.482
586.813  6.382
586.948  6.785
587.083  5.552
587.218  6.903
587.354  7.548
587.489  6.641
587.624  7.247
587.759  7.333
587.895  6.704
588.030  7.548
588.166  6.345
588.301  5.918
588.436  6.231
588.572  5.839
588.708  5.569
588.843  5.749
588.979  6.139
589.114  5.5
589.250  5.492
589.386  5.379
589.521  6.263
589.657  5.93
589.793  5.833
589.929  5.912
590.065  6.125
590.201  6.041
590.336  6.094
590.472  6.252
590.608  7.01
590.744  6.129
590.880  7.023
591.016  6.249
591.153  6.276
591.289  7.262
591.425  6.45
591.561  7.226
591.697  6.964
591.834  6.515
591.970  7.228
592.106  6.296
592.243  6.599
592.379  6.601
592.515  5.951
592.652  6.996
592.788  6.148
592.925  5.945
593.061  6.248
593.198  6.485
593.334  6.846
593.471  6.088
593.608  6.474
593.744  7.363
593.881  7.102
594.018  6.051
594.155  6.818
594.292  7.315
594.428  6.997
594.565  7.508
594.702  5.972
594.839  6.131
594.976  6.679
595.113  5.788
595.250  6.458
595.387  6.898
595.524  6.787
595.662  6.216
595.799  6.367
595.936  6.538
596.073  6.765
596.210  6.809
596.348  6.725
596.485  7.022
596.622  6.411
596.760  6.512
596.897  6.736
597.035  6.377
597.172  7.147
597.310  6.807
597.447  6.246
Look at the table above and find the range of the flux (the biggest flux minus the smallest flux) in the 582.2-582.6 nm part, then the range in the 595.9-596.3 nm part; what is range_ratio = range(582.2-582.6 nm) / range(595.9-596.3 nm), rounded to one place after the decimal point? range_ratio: 1.9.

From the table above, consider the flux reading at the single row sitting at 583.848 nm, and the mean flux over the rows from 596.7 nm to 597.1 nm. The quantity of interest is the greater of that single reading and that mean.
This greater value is 6.95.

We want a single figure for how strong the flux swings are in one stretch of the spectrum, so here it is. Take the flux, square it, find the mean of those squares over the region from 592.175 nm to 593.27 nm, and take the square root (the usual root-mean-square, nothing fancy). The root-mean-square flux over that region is 6.38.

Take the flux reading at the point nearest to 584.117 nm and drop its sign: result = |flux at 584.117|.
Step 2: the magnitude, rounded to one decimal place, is 7.4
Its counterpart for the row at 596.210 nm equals 6.8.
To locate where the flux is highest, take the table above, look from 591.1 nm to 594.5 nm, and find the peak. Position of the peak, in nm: 593.744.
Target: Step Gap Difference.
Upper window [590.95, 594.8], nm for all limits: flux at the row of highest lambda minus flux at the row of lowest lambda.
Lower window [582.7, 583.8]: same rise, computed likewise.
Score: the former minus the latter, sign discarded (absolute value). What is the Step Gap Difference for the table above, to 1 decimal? 1.0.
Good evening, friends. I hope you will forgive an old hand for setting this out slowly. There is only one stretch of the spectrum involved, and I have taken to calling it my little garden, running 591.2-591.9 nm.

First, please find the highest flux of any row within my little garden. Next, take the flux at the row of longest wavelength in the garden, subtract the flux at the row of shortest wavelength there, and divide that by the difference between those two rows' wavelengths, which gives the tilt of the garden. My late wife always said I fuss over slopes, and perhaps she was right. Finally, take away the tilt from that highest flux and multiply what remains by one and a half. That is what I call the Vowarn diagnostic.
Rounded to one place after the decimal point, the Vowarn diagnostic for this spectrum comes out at 12.9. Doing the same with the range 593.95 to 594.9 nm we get 11.1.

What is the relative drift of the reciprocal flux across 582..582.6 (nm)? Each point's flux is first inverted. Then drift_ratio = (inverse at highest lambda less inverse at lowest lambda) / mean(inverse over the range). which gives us 0.10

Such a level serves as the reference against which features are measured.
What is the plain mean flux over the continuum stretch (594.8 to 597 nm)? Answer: 6.6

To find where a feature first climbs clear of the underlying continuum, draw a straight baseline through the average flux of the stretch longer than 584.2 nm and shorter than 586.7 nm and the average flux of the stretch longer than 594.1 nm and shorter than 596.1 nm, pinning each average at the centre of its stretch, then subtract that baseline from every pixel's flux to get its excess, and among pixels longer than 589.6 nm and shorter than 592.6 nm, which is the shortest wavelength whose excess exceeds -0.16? 590.608 nm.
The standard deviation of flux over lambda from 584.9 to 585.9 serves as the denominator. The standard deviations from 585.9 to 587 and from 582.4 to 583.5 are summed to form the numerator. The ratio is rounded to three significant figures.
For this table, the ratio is 1.89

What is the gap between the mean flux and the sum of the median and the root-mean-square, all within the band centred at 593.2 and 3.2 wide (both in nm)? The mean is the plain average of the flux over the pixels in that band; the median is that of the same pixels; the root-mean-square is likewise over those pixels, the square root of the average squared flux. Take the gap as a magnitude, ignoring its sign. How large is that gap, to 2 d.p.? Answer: 6.62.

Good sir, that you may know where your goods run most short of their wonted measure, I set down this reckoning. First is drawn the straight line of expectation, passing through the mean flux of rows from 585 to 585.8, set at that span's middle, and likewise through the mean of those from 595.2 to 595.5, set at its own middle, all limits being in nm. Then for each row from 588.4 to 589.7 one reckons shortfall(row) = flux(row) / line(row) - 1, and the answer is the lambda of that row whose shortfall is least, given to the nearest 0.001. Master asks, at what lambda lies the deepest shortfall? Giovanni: 589.386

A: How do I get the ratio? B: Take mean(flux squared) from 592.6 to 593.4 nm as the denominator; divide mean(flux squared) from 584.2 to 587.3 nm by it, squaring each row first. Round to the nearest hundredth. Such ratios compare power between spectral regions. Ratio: 1.02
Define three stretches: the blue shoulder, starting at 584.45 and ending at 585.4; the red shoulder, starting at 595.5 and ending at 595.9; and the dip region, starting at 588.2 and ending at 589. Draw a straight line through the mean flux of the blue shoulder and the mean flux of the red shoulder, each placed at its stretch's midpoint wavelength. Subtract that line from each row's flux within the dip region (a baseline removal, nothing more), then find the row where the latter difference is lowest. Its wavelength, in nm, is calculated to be 588.708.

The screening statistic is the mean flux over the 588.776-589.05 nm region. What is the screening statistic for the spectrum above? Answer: 5.94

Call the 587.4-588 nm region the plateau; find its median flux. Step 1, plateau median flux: 7.0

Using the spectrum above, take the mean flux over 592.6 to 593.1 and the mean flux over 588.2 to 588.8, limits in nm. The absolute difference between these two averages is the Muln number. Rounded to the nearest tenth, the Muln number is 0.4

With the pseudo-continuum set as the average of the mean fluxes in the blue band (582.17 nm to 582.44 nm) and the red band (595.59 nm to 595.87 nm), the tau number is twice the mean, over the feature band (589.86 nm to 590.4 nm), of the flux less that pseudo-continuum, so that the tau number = -1.0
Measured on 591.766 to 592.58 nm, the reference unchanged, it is 0.0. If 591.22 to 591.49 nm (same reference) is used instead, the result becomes 0.7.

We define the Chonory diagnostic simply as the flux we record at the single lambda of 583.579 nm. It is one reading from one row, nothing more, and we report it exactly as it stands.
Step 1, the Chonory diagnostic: 6.784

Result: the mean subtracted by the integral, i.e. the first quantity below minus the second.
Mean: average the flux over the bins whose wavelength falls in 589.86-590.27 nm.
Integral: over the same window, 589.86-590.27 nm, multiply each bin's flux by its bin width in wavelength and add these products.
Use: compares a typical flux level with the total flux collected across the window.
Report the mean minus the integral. 3.6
